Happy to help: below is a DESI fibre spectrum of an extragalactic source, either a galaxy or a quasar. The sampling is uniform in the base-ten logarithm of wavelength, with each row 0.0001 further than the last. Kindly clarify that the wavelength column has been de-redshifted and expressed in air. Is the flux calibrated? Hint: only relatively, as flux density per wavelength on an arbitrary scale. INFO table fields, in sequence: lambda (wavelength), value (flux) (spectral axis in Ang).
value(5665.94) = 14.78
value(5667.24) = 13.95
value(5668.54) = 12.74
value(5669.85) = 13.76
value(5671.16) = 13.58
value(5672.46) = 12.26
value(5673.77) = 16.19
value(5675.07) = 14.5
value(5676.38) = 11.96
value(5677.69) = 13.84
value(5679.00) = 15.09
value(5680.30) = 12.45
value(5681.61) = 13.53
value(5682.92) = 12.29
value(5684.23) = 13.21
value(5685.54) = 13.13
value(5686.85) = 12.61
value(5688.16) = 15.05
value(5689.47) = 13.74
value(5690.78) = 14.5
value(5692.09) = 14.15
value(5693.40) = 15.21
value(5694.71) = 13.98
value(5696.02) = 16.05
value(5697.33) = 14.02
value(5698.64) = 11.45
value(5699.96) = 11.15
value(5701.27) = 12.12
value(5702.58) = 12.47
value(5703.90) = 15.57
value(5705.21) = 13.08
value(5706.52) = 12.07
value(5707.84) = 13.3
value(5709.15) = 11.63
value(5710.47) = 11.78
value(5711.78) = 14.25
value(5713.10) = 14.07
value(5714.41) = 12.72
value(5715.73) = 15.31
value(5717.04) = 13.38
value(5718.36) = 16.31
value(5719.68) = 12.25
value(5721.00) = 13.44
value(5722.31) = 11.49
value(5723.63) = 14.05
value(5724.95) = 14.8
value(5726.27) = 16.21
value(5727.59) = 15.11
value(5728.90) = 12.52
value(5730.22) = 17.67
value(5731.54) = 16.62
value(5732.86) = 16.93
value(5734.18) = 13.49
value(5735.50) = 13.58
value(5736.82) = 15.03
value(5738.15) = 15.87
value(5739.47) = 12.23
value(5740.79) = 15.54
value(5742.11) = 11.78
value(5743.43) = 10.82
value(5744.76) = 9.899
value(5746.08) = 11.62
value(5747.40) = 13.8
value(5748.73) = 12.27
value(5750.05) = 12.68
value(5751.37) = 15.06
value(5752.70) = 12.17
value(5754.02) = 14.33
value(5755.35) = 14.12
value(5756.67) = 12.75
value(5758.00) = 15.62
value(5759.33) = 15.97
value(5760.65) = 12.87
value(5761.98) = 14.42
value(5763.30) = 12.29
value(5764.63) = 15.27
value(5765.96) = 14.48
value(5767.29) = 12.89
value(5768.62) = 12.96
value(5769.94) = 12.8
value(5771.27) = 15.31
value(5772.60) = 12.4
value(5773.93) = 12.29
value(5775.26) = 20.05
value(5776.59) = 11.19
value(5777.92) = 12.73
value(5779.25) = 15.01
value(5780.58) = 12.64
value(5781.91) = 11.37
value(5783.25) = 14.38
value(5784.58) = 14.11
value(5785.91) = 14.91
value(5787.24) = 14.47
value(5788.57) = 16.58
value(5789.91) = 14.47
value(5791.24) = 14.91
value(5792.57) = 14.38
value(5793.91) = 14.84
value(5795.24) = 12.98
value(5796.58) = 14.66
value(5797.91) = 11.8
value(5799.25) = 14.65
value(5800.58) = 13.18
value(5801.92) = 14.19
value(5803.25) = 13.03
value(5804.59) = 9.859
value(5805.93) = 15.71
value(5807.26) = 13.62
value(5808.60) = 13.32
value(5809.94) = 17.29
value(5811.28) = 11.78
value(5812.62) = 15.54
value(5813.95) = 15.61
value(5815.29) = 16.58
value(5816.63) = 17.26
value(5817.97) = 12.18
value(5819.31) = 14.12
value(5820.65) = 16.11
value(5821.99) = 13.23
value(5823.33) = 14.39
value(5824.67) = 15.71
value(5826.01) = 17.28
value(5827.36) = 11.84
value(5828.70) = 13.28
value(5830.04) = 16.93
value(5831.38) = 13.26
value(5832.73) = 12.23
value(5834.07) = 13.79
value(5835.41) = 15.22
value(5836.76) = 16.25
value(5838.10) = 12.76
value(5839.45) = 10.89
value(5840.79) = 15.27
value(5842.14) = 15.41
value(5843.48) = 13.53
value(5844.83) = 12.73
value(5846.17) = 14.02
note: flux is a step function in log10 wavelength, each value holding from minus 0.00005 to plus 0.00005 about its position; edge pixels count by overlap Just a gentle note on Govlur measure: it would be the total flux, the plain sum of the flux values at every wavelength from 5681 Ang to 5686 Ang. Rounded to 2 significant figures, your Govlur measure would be 52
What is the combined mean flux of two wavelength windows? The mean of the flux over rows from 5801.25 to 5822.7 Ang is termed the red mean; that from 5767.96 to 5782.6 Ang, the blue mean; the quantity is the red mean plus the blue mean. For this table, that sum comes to 27.9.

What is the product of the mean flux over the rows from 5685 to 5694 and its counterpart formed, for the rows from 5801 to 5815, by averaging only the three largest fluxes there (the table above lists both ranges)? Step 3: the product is 228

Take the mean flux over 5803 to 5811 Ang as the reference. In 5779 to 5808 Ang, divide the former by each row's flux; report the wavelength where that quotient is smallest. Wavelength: 5788.57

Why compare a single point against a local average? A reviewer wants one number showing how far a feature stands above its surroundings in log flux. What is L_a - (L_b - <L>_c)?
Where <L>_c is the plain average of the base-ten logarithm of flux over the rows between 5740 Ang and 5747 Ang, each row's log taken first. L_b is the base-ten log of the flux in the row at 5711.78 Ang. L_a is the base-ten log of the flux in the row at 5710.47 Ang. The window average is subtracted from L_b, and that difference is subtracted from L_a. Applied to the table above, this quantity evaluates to 0.99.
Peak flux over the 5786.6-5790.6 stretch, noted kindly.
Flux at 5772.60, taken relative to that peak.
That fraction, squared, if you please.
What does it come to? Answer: 0.56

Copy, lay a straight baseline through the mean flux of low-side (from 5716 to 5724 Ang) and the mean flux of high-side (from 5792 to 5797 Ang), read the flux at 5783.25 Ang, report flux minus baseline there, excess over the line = 0.3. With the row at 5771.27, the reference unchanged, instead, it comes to 1.3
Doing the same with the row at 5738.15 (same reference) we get 2.2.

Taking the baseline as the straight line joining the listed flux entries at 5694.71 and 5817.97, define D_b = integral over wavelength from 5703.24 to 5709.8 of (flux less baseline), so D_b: -4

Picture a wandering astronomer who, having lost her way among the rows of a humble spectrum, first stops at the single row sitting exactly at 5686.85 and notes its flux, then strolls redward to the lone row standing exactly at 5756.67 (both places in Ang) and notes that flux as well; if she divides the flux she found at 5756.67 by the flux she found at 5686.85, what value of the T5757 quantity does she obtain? 1.01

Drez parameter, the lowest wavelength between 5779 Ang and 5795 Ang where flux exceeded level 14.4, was 5779.25 Ang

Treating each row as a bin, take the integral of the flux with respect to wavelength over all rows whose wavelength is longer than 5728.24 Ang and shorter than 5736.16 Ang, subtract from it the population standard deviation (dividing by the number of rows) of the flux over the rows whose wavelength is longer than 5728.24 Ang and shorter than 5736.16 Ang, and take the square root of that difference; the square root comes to 10.86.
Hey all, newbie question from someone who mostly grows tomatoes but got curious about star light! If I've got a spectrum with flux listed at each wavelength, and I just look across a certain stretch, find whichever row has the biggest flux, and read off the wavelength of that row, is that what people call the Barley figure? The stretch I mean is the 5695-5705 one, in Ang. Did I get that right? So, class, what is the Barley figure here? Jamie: 5696.02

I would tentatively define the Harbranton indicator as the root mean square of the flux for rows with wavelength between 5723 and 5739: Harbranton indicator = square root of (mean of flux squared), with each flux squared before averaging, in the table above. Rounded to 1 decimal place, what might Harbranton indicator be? 15.2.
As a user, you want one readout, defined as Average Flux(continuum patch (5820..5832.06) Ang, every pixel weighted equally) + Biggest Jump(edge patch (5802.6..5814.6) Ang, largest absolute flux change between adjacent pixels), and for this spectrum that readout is 20.5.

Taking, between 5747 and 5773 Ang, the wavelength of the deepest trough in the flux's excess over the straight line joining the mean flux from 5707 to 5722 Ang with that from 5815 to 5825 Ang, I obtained 5772.60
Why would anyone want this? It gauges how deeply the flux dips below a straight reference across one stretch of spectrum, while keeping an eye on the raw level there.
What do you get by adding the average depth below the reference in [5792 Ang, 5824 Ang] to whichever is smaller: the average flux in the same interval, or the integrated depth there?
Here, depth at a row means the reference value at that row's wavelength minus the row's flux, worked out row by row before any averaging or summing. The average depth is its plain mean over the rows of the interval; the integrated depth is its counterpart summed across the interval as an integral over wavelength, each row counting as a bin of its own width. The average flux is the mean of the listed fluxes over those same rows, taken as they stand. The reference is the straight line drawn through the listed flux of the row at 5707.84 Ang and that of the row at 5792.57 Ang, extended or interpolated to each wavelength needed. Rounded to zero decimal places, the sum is 13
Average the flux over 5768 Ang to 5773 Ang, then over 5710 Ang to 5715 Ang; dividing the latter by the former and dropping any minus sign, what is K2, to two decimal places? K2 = 0.99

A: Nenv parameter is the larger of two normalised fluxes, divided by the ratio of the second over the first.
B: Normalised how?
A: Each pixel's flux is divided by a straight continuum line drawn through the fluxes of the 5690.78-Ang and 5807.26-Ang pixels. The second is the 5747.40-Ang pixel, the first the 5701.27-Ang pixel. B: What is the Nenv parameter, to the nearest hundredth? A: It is 0.84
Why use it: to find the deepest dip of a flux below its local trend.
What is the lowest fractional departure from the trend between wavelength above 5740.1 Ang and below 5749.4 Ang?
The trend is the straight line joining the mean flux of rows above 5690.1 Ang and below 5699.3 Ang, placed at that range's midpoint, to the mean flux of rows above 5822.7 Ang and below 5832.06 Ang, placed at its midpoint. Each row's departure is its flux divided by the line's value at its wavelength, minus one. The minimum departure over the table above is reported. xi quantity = -0.311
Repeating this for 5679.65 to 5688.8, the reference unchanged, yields -0.132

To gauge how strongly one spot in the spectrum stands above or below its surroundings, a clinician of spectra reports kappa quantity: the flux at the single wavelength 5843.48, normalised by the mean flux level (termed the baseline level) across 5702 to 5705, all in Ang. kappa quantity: 0.97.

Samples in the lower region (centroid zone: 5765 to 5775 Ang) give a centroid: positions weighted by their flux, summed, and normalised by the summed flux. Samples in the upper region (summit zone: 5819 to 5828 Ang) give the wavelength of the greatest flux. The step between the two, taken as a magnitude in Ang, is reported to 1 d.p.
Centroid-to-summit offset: 56.1 Ang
